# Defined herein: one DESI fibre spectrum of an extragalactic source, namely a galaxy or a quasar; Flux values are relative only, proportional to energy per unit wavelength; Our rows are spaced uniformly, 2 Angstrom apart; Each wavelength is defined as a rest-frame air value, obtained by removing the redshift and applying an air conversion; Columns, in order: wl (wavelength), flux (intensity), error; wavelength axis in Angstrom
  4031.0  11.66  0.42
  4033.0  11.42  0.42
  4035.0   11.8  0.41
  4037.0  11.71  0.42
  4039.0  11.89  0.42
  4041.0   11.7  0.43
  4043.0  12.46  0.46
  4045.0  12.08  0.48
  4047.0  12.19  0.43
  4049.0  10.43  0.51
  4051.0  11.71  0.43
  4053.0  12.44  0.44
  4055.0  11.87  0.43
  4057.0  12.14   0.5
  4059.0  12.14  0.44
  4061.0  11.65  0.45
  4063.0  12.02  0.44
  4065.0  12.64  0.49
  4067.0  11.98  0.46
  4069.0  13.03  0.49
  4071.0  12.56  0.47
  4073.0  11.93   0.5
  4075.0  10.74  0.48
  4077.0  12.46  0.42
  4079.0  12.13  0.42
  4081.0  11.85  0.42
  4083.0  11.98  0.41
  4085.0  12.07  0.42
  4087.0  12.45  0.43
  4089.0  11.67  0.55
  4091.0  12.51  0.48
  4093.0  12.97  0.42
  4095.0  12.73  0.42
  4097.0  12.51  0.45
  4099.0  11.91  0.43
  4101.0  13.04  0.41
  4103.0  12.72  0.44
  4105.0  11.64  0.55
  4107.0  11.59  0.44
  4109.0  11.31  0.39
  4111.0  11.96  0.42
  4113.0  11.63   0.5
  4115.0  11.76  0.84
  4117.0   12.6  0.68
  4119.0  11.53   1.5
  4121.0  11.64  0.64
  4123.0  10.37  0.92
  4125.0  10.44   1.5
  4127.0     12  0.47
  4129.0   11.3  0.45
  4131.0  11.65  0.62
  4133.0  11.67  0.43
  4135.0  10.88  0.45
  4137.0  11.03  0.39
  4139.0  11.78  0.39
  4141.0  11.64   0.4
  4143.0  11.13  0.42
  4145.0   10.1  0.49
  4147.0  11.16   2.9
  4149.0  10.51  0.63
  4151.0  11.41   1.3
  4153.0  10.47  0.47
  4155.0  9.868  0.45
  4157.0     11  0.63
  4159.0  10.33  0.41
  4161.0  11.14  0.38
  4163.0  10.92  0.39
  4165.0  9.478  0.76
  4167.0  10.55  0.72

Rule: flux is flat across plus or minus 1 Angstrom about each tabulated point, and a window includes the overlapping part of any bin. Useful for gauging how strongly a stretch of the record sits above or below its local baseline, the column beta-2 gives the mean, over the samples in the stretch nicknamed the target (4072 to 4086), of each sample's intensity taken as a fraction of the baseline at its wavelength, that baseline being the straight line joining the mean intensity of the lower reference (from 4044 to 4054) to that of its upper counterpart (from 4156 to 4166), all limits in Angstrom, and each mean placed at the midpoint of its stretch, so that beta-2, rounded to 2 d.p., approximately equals 1.04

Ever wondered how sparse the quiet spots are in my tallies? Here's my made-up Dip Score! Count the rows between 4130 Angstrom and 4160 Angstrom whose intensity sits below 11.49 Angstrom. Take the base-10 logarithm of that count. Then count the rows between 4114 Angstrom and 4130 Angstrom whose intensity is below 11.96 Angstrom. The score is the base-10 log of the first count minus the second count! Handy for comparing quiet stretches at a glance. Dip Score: -5.0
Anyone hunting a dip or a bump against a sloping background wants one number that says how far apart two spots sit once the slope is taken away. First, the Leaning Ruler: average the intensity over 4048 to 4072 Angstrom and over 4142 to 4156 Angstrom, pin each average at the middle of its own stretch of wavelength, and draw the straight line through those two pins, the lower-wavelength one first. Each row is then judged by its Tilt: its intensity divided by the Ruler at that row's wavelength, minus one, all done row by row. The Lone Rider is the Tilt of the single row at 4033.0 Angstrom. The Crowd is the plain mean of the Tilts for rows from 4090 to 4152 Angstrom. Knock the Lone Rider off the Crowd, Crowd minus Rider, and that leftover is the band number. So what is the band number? 0.13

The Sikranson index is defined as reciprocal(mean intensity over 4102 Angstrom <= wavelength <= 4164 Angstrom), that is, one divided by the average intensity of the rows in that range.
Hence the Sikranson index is 0.0888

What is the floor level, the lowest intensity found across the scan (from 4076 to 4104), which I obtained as 11.67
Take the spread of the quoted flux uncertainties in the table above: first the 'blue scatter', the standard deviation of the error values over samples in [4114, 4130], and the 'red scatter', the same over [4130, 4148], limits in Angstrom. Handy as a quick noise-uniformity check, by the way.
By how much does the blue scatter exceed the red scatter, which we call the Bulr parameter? -0.4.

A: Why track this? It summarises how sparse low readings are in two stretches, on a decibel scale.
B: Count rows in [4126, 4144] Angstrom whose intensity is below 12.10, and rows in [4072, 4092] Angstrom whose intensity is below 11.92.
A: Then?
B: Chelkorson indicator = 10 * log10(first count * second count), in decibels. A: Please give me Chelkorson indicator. 14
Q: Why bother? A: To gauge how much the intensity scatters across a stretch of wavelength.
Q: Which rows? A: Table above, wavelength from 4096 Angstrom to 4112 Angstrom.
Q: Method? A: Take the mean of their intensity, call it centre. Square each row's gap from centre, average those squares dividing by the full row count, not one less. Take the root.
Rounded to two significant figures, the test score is 0.57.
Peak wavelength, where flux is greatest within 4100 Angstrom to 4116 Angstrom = 4101.0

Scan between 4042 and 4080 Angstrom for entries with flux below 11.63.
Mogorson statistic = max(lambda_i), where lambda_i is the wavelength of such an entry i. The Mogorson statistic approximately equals 4075.0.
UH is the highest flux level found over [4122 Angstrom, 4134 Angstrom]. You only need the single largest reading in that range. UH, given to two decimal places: 12.00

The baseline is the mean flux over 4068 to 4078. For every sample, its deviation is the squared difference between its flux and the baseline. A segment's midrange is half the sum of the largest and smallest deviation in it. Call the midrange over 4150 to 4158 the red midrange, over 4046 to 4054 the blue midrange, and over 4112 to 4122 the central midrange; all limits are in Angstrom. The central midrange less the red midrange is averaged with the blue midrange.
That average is -0.56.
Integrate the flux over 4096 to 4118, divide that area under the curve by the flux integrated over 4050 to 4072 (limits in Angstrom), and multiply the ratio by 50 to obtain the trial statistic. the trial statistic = 49.4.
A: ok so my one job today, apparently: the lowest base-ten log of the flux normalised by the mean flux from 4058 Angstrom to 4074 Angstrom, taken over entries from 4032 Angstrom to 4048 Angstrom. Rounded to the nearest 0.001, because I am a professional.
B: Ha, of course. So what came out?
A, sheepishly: -0.030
